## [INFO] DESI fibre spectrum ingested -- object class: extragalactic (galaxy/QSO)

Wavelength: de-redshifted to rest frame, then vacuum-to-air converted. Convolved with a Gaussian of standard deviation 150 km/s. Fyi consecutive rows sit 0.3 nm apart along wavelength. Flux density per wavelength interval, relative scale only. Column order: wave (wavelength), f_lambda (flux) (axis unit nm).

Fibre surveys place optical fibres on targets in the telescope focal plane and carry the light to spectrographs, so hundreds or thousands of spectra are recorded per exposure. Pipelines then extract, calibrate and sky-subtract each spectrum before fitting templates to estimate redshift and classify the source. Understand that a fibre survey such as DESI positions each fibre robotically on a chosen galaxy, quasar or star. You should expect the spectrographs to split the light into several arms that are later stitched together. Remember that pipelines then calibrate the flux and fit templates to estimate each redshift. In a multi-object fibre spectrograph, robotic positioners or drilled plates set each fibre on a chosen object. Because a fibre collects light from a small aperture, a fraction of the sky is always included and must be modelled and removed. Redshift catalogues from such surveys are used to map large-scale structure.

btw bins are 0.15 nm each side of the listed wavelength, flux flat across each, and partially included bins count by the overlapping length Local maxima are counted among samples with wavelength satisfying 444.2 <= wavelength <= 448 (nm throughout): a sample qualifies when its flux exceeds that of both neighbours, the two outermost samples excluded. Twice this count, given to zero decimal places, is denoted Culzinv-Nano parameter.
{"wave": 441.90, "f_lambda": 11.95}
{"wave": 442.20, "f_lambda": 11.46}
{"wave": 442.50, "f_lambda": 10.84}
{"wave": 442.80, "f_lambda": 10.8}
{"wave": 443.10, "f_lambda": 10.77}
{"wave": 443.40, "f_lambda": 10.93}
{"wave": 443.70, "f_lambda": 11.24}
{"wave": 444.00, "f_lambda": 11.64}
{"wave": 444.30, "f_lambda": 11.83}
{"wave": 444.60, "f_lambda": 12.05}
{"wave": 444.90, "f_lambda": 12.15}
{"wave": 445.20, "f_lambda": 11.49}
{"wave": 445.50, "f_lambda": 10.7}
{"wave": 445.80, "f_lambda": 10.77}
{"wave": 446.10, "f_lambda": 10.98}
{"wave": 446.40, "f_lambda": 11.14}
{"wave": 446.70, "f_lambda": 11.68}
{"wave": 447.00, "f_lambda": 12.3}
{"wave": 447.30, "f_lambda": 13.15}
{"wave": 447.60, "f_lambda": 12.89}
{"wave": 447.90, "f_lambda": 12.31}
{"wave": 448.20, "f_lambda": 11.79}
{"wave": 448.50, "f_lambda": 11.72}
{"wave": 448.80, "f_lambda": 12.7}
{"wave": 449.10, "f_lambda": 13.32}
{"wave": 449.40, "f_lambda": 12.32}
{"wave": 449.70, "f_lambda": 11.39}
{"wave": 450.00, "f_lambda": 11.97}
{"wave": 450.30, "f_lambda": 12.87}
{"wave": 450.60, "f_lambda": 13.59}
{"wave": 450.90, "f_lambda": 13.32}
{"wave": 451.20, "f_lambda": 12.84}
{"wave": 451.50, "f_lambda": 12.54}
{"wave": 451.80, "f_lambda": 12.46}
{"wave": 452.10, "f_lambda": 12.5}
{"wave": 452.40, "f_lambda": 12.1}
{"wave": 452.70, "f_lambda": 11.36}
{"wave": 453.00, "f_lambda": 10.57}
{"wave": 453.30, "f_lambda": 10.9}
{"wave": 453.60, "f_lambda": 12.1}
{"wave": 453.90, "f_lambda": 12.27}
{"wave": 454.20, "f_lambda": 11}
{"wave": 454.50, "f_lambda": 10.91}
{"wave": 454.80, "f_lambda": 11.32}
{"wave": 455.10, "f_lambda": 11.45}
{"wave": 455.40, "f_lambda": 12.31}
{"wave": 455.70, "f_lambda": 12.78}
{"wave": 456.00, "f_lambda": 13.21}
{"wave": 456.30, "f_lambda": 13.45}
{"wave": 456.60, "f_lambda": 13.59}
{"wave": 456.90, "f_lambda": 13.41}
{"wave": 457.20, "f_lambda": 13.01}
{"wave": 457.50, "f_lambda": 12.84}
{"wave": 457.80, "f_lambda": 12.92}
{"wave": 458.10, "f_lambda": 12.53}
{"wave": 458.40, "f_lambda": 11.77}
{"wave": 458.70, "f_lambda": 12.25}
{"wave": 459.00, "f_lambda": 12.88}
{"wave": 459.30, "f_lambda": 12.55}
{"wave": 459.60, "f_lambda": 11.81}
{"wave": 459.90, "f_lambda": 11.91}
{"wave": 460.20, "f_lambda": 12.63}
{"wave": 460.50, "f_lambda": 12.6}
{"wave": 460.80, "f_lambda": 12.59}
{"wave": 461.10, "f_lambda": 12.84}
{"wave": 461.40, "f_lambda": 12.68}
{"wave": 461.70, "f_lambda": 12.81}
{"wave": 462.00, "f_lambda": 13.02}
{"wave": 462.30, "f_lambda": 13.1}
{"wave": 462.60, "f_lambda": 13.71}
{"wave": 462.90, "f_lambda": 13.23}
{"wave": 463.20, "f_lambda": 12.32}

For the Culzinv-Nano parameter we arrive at 4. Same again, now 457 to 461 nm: 6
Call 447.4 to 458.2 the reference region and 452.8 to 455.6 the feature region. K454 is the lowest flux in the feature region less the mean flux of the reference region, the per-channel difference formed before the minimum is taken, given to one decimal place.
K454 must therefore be -1.8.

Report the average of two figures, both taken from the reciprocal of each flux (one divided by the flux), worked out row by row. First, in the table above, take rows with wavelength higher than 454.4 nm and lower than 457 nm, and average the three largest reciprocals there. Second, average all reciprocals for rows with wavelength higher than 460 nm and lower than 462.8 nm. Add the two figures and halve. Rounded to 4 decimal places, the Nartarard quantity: 0.0834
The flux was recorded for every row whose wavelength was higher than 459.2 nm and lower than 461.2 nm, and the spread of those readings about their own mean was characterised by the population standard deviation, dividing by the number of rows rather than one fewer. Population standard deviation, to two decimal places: 0.36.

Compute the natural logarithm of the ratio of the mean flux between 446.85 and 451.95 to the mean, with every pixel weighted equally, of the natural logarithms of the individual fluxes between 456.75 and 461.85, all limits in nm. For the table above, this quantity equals 1.60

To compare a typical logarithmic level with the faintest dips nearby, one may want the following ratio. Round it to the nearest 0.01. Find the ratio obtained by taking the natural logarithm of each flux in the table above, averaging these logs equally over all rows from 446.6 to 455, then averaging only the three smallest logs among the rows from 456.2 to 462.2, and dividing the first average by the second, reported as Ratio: 1.01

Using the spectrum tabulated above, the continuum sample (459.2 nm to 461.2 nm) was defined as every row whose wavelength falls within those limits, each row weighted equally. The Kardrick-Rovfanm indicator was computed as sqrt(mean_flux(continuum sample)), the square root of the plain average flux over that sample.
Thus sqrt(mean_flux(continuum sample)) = 3.52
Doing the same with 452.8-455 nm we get 3.36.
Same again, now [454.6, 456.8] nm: 3.55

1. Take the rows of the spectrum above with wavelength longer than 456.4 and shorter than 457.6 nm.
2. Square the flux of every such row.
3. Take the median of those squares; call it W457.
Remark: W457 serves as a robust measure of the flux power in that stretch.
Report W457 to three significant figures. 175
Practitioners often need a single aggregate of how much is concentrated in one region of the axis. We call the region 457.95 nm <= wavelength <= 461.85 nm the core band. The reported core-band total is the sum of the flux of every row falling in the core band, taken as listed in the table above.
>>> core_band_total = 162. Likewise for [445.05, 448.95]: 154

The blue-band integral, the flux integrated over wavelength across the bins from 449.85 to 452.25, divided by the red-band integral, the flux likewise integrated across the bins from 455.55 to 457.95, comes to 0.97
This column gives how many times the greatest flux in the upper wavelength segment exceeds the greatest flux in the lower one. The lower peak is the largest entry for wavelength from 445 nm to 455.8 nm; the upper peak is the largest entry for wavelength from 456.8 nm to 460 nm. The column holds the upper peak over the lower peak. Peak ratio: 0.99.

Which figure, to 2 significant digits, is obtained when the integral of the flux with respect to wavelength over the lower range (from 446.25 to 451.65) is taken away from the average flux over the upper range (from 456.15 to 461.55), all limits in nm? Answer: -54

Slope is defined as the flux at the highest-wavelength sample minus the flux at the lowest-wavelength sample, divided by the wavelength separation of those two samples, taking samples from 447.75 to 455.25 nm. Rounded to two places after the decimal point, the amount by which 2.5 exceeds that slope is 2.62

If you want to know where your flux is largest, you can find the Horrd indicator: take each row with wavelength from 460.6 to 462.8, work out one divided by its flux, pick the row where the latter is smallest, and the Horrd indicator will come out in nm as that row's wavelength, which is 462.60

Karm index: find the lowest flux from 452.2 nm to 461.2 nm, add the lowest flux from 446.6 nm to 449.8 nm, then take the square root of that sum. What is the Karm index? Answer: 4.69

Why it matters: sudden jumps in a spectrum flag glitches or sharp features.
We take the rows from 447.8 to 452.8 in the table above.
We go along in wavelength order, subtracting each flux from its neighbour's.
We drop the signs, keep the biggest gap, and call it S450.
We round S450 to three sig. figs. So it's 1.00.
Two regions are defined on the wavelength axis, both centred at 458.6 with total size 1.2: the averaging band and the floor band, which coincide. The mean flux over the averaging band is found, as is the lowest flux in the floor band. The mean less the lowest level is 0.59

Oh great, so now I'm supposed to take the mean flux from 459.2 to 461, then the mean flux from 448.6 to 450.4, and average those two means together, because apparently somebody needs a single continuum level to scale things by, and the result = 12.4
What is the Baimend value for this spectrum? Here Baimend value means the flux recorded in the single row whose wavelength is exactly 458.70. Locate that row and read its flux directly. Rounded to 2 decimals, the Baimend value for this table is 12.25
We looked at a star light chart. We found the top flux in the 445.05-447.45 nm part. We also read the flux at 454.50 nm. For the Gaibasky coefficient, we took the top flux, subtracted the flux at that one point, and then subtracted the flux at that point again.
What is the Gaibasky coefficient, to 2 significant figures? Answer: -8.7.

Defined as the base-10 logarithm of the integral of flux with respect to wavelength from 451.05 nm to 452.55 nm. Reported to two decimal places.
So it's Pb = 1.27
